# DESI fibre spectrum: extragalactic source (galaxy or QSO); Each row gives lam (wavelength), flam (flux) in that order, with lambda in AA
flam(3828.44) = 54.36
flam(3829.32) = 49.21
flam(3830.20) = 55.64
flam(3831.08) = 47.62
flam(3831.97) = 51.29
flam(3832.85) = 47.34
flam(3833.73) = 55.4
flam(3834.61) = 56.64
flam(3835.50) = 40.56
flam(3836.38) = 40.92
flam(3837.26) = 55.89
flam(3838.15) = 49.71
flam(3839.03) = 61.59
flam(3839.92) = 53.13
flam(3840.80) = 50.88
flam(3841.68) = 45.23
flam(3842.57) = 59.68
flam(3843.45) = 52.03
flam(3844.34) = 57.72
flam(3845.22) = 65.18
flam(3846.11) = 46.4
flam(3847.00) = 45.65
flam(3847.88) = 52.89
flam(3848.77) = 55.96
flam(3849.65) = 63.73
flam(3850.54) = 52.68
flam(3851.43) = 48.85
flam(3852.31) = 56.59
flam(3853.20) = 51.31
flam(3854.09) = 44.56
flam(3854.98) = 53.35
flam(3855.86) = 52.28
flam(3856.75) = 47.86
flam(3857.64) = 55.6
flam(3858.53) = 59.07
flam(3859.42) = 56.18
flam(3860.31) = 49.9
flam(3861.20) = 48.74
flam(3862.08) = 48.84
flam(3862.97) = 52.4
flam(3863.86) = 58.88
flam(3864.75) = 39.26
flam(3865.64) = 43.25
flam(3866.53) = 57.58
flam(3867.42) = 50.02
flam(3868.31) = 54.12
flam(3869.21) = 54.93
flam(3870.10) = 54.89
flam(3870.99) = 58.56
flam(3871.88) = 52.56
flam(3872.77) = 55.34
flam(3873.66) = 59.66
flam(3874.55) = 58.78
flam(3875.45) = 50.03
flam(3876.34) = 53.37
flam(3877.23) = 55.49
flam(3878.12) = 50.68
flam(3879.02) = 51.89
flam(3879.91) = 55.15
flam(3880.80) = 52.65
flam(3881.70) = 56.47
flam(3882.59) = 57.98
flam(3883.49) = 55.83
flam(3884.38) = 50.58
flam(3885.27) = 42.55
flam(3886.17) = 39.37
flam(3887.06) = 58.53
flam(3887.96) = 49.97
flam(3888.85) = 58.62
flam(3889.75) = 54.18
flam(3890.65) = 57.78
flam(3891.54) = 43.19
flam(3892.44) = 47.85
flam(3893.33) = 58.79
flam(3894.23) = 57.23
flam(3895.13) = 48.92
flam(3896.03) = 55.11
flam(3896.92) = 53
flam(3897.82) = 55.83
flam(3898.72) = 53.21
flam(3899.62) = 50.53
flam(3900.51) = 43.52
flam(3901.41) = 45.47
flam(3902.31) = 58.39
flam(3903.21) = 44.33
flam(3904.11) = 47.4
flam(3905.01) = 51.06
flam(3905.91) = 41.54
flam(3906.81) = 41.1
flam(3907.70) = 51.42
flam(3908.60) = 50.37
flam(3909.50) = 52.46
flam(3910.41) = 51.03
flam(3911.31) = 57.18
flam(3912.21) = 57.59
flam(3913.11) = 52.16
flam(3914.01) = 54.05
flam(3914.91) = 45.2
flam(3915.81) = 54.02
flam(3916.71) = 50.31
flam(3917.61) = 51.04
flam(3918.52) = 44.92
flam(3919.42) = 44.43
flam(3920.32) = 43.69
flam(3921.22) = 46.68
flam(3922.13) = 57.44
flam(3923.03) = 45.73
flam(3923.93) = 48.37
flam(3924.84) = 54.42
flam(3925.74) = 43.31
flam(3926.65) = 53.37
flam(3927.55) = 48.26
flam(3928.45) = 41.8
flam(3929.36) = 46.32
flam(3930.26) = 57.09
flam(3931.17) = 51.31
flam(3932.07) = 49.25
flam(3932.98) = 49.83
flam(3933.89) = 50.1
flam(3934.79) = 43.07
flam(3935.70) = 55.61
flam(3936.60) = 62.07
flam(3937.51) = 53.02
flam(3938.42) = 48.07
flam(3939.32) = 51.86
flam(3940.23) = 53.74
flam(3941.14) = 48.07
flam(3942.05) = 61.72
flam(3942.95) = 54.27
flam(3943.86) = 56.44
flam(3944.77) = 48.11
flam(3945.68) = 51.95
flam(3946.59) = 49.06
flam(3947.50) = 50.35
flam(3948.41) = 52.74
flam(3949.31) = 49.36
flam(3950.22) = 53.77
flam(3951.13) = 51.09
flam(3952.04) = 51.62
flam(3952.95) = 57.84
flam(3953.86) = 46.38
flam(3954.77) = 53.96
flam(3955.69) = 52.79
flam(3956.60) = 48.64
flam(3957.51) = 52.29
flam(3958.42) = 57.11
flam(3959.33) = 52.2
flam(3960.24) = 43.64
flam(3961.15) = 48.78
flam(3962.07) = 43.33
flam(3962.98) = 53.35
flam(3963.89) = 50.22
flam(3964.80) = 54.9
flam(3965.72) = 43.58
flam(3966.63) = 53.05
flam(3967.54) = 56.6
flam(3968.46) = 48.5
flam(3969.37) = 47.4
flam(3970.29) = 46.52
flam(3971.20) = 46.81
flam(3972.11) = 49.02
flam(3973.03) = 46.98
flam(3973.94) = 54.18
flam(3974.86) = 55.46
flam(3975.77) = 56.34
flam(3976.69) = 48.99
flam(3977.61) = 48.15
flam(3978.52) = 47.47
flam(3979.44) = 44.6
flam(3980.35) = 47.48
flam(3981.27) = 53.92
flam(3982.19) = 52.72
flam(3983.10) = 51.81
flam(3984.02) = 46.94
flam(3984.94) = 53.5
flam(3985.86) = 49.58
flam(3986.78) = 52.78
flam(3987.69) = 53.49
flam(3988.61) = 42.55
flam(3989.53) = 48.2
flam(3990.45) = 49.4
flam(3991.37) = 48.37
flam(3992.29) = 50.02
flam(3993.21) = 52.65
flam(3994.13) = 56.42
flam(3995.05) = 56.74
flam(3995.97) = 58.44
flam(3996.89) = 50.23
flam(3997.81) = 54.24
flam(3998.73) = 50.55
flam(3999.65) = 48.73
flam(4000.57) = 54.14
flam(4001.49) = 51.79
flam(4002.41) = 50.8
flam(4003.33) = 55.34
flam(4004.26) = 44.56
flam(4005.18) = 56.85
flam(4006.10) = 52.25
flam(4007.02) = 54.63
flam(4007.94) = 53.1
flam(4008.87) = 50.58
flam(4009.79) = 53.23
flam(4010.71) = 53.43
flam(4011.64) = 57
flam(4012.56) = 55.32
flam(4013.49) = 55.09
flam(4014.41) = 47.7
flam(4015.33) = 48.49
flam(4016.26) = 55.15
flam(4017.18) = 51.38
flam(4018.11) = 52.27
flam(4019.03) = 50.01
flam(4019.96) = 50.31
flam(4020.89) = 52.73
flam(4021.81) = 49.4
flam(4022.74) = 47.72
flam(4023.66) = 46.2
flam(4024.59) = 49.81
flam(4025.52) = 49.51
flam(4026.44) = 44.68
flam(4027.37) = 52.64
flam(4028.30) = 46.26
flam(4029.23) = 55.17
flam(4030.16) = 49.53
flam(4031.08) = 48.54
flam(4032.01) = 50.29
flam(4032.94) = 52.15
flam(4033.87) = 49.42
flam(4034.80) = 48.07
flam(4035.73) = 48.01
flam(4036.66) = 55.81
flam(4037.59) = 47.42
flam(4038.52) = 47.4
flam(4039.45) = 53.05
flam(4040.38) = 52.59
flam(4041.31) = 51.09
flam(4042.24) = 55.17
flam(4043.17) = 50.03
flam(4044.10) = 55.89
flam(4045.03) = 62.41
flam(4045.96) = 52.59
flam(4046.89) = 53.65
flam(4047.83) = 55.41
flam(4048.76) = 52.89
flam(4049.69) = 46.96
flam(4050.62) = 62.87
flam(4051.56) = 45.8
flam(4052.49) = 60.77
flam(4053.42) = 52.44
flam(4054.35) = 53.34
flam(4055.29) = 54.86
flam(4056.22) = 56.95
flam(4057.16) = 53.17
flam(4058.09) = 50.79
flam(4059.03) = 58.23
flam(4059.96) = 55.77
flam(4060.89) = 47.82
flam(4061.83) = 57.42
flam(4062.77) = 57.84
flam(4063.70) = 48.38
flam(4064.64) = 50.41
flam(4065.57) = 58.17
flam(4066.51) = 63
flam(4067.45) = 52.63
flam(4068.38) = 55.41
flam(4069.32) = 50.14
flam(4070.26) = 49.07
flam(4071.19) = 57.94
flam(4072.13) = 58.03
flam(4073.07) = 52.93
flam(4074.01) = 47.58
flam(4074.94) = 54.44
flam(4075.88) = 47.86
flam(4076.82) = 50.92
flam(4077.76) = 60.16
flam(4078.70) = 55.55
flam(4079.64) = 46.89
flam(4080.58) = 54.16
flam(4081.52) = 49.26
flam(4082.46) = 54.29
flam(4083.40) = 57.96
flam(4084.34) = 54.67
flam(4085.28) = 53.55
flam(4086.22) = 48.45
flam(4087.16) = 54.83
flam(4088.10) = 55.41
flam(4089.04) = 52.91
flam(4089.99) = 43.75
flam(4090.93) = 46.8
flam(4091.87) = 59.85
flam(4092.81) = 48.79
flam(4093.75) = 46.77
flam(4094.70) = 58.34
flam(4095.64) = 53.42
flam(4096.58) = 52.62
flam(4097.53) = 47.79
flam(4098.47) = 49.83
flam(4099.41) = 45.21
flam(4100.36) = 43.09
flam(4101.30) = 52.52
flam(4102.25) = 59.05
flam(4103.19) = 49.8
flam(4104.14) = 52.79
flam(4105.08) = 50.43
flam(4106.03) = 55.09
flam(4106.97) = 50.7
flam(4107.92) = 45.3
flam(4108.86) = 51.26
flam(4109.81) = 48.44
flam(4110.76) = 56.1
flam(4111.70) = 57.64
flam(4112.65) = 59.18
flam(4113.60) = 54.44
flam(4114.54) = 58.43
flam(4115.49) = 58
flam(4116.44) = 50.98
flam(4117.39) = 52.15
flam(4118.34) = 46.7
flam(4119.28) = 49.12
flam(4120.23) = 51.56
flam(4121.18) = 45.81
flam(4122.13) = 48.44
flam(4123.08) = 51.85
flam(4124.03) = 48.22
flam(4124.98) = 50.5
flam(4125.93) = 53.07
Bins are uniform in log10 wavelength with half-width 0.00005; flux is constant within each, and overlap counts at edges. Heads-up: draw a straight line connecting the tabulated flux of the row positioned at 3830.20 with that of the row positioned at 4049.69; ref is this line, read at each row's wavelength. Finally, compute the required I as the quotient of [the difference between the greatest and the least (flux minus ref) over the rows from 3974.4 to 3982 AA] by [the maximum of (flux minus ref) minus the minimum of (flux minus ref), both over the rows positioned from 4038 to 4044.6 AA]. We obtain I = 1.3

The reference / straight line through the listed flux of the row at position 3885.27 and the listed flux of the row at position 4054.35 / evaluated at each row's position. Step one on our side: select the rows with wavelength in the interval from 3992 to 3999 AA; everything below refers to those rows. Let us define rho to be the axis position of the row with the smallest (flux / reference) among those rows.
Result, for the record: 3996.89 AA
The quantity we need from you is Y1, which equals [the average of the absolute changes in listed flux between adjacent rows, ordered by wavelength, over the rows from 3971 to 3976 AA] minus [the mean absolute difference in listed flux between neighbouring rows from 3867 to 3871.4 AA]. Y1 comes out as 1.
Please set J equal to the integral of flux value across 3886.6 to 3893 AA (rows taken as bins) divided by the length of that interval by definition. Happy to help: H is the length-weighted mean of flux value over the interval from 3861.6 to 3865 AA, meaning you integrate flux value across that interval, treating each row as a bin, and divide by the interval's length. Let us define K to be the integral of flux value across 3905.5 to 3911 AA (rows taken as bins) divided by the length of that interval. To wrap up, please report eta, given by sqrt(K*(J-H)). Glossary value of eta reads 11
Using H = 50.6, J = 53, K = 48.3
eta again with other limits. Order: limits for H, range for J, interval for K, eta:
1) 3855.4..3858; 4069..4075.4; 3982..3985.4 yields 8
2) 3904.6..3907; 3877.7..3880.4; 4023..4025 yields 19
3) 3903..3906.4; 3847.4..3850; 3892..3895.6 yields 24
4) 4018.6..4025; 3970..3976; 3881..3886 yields 8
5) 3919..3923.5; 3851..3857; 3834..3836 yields 12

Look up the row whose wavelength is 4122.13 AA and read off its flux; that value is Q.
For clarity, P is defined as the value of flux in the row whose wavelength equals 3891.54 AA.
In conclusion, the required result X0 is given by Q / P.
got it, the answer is 1.12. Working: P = 43.19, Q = 48.44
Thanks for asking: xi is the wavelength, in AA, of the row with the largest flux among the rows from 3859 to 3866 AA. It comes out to 3863.86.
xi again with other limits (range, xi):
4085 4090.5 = 4088.10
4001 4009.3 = 4005.18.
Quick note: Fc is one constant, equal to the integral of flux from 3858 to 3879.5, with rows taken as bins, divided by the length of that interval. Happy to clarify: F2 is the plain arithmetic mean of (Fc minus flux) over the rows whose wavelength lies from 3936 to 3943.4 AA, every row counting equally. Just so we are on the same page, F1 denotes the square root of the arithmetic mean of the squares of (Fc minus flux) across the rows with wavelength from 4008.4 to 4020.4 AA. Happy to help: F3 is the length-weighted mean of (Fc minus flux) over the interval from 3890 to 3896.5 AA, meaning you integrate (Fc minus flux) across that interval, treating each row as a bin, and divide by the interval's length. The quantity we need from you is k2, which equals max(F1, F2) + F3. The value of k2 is 3.2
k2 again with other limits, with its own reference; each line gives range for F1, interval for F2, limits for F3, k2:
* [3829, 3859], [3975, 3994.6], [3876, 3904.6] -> 7.0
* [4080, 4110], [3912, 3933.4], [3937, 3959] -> 5.5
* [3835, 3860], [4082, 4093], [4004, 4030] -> 8.0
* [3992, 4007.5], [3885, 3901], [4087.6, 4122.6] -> 5.0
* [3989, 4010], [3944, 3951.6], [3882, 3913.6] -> 5.2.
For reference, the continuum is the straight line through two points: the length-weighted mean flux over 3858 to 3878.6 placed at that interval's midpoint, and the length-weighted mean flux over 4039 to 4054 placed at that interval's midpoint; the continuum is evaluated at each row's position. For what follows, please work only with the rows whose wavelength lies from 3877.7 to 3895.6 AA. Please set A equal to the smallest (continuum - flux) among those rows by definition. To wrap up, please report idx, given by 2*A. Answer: -11.0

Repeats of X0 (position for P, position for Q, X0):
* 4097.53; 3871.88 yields 1.10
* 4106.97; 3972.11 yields 0.97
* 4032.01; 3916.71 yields 1.00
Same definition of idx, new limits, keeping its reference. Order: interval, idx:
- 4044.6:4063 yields -17.7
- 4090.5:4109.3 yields -11.3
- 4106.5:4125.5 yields -9.7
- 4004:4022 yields -6.3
